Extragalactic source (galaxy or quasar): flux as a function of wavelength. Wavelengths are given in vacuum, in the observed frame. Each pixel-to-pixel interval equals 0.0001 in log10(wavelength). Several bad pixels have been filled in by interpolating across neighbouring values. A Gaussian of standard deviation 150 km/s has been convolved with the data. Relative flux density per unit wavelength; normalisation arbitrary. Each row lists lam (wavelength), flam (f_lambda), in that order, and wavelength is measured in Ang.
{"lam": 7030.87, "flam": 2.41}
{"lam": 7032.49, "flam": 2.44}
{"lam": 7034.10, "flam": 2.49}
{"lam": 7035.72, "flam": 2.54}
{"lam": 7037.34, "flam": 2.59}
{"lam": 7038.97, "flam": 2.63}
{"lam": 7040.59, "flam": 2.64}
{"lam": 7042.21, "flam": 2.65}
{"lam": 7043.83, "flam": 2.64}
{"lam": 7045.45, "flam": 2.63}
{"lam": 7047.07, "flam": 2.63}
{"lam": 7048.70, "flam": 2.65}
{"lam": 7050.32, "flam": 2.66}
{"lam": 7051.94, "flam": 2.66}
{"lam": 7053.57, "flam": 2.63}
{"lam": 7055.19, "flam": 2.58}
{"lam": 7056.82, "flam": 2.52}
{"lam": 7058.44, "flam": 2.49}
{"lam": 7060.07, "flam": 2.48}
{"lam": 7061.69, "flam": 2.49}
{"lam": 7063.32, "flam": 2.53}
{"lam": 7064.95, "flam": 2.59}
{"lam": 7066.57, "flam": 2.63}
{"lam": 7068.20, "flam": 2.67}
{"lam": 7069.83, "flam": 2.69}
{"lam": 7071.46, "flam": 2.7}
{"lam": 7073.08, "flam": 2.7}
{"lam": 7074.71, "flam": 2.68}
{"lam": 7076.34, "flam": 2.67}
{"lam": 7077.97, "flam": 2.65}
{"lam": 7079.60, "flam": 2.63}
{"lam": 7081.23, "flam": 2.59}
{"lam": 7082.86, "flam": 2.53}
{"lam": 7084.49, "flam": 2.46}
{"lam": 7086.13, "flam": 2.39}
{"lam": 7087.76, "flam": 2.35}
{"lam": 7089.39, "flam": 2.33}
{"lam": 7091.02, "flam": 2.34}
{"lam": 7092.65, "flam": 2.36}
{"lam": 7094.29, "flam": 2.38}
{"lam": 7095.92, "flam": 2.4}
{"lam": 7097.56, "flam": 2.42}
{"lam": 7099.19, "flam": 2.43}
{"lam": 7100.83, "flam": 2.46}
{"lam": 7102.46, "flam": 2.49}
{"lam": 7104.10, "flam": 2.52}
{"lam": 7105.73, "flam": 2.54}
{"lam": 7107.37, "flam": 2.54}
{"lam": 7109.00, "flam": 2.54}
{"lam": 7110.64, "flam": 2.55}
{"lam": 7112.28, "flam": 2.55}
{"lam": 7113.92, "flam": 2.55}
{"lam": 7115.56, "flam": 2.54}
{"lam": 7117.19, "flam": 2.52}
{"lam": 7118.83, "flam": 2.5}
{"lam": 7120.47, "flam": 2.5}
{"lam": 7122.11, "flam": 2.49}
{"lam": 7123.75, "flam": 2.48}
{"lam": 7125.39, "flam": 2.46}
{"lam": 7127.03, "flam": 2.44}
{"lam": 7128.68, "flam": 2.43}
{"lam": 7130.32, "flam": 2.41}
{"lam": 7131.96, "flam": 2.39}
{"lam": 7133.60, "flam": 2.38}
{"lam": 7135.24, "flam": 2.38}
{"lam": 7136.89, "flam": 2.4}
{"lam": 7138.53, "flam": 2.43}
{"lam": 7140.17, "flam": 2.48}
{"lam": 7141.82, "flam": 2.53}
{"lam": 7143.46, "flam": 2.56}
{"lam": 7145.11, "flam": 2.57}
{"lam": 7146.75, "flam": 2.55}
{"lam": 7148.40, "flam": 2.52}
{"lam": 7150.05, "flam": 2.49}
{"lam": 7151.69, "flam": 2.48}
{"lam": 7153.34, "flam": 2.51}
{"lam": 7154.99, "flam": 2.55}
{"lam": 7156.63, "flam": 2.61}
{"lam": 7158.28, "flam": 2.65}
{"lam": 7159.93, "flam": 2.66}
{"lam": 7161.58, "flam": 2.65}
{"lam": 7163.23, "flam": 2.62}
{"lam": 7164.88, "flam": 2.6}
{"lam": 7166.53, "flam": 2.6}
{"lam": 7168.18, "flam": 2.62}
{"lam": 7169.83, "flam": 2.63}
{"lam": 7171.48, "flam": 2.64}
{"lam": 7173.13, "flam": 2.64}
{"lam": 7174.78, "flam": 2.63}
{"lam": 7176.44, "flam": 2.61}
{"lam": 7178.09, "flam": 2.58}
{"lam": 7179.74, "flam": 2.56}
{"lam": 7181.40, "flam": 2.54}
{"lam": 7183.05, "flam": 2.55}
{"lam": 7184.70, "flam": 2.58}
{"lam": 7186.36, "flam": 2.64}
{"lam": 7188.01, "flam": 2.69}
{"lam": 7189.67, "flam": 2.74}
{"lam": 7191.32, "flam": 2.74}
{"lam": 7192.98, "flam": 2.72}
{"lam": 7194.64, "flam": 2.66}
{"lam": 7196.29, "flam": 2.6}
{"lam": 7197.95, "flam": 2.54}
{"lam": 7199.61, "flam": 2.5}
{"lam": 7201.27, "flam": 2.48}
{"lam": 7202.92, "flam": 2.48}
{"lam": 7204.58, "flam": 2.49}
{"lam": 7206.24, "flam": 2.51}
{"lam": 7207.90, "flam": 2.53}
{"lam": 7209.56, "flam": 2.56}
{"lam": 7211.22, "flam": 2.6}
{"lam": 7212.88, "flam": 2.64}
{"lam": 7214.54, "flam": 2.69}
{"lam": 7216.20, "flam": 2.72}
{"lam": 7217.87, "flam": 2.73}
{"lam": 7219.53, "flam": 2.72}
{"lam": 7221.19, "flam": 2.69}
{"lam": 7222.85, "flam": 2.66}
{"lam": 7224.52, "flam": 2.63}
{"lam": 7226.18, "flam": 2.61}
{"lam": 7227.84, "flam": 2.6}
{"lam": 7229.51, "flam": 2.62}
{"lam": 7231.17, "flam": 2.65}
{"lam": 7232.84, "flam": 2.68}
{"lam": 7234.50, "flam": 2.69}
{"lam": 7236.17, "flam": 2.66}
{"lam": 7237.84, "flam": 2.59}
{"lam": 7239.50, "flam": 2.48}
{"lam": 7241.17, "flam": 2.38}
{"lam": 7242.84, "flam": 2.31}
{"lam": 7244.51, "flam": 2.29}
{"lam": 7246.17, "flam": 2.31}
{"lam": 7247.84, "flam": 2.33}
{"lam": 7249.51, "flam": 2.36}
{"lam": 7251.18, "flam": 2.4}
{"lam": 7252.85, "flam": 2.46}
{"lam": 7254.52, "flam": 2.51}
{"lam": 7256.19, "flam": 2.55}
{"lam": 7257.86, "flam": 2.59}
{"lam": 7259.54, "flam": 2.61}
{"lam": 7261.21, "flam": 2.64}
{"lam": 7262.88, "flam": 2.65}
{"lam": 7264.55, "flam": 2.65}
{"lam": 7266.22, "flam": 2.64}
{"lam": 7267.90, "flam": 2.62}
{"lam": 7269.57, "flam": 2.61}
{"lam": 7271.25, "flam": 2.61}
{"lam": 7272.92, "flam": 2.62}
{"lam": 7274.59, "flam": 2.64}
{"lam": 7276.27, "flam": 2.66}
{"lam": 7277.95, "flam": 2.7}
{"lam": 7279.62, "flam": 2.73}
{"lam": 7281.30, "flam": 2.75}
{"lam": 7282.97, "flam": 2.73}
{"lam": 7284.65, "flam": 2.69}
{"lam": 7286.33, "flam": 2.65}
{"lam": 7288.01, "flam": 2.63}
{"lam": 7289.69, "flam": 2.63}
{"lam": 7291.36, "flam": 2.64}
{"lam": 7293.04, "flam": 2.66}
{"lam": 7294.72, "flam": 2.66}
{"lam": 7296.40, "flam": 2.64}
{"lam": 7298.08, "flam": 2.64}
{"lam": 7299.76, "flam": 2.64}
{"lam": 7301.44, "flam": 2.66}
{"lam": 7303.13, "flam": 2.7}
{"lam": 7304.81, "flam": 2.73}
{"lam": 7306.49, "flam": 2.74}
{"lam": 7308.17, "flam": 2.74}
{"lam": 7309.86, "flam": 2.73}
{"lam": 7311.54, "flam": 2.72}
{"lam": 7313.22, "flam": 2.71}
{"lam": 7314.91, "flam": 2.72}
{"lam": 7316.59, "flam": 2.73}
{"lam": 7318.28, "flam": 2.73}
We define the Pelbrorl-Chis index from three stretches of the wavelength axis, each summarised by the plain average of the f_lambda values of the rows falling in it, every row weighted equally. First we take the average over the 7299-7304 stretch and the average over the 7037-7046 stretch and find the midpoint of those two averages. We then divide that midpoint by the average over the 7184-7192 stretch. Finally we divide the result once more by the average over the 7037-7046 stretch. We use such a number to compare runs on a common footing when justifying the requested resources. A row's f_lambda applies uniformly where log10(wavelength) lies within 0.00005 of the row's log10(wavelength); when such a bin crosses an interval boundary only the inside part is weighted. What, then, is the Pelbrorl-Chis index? 0.376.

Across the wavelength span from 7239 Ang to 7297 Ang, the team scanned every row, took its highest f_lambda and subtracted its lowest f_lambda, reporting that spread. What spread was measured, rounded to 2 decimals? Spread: 0.46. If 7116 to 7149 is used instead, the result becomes 0.19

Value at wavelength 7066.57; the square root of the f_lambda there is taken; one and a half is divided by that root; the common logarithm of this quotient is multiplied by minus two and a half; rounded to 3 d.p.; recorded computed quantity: 0.085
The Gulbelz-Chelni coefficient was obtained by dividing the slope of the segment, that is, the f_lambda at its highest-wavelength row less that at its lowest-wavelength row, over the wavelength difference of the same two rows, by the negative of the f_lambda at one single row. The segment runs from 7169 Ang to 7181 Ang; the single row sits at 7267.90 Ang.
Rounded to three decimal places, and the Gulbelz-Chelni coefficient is 0.003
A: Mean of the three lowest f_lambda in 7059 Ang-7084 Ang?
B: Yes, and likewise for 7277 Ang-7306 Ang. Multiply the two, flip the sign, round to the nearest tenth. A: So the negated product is -6.6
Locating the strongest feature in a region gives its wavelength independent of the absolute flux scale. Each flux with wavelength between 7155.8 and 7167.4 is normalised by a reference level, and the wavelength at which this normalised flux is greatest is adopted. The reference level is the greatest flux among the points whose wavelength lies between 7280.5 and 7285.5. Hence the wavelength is 7159.93 Ang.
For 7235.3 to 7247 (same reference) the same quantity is 7236.17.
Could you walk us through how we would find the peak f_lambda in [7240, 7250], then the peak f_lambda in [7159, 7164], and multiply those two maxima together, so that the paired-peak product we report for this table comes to 6.33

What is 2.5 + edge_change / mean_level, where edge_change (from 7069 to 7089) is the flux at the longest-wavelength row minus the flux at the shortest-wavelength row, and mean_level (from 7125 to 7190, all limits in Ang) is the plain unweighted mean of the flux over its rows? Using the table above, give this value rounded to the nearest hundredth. 2.37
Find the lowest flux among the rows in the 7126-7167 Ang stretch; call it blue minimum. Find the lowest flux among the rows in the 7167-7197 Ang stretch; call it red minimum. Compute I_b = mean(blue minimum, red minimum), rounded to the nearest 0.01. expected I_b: 2.46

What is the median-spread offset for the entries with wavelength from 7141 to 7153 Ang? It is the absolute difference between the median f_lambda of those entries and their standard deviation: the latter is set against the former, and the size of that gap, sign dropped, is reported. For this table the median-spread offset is 2.50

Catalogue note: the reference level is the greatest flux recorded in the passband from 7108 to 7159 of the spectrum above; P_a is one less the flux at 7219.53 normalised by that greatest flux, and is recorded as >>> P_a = -0.026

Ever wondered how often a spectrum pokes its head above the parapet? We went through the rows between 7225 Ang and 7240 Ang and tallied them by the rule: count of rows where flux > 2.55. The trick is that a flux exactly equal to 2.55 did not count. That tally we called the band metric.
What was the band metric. 8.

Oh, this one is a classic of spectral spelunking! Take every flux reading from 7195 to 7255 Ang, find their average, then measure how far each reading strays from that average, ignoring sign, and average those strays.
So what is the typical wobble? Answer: 0.11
